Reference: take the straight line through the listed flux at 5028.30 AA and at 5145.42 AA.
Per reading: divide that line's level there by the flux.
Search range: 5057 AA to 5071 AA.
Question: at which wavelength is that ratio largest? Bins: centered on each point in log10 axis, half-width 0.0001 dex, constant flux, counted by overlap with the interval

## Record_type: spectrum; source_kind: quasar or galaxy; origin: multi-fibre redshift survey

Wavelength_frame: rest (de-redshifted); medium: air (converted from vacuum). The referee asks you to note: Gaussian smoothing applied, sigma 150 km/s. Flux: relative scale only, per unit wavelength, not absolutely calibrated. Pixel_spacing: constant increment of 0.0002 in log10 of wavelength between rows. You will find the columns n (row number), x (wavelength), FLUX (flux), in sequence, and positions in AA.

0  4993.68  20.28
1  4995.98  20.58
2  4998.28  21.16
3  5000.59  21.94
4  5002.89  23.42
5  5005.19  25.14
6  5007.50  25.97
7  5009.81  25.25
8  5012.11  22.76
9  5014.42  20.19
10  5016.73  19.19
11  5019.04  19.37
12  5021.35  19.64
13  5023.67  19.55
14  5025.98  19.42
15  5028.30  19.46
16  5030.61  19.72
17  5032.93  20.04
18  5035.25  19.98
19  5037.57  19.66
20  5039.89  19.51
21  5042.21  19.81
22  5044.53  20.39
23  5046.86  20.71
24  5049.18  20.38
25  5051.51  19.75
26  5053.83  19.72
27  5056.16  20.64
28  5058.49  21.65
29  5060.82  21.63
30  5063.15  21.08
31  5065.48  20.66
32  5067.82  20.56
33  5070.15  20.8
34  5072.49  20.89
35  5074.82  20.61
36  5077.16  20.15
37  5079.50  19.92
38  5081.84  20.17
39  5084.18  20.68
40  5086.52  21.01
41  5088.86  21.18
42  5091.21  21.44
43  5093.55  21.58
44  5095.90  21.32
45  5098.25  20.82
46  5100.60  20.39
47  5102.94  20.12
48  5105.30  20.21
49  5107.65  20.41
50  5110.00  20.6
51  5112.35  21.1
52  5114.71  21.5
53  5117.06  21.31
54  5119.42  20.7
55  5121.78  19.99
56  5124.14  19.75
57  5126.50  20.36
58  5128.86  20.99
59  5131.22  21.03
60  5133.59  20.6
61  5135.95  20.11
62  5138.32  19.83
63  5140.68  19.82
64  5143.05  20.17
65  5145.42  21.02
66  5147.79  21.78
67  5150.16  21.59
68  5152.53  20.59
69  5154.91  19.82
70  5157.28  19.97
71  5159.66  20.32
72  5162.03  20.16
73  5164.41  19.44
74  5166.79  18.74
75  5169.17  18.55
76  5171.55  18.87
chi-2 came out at 5067.82 AA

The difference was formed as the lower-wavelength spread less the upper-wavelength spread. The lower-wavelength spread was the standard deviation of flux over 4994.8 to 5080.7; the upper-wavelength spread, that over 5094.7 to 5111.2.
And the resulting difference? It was 1.3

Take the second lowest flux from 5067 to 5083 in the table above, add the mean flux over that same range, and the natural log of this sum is 3.70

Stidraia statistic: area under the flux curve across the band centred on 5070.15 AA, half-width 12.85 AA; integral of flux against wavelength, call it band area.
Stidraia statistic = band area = 533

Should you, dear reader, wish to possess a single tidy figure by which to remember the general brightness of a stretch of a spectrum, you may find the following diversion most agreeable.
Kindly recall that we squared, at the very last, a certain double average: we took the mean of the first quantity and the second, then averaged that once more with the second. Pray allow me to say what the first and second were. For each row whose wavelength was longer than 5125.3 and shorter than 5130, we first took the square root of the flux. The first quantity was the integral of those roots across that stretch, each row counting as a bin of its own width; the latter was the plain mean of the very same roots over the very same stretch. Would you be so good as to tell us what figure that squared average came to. 77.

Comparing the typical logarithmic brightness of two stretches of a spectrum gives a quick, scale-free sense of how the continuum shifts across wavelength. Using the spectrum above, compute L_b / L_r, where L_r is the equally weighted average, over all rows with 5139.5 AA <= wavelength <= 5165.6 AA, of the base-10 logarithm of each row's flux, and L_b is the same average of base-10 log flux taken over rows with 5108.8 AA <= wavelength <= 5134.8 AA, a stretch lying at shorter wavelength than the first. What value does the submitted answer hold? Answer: 1.005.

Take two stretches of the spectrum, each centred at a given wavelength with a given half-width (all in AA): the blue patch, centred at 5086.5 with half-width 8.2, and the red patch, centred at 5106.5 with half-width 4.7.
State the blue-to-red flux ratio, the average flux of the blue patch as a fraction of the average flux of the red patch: 1.026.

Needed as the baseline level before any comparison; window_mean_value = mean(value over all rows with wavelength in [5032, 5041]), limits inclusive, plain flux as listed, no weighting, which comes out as 19.8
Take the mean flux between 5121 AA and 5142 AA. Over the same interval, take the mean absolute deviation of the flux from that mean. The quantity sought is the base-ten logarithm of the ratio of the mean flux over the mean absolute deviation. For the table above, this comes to 1.69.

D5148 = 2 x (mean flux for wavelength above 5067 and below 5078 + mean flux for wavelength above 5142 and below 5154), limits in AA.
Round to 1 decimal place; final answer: 83.3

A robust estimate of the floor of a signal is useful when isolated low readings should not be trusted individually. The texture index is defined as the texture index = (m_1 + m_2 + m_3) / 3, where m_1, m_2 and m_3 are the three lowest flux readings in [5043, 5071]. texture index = 19.95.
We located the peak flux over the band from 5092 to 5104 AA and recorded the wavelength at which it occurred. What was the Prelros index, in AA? 5093.55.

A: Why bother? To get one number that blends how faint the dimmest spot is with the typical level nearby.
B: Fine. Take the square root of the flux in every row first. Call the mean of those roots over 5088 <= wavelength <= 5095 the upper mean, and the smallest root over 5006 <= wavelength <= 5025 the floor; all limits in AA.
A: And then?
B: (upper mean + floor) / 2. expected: 4.50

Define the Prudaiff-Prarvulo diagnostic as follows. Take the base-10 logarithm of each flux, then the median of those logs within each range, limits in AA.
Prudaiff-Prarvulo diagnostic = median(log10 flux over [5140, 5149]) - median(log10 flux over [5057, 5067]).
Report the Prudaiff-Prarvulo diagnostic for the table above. -0.016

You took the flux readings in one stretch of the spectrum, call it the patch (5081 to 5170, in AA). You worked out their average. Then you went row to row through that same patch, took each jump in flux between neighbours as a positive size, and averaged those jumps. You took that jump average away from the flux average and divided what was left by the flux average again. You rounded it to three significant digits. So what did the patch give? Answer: 0.981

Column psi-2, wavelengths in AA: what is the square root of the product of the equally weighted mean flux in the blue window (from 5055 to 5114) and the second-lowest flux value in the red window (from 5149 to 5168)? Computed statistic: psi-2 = 20.1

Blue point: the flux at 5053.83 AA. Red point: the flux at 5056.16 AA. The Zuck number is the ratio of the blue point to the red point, 0.96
